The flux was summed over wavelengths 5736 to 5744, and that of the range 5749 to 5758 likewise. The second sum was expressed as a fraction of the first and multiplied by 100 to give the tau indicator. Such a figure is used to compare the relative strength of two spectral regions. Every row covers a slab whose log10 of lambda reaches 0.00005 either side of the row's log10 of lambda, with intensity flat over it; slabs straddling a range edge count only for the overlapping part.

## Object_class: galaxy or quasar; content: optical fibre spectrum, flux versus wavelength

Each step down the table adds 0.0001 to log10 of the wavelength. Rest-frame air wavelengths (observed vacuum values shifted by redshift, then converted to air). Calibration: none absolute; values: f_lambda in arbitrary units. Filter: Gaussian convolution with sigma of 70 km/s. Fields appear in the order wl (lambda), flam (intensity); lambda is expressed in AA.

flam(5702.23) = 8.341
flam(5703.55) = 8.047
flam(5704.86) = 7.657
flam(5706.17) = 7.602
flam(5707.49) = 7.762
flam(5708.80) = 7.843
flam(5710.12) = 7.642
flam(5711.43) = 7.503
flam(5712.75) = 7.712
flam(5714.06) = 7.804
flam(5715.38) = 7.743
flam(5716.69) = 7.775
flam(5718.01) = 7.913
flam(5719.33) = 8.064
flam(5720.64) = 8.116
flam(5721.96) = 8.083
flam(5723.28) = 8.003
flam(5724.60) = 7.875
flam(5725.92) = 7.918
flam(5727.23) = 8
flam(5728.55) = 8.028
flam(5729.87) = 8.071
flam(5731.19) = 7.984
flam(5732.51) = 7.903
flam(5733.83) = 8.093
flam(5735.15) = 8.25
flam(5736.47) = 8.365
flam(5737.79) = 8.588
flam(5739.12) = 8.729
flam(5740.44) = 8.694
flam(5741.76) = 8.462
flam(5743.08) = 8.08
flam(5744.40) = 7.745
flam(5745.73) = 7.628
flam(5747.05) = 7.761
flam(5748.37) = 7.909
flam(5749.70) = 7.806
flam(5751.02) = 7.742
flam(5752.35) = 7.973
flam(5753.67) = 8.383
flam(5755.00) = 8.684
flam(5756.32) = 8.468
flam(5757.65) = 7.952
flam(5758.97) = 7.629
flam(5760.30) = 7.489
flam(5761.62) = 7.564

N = 112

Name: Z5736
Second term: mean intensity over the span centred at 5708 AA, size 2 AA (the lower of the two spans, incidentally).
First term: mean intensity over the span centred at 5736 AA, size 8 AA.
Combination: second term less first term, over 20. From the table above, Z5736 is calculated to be -0.026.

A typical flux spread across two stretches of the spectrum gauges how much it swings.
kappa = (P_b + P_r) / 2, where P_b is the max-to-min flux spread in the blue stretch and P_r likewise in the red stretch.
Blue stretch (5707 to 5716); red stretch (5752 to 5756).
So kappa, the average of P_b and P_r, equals 0.53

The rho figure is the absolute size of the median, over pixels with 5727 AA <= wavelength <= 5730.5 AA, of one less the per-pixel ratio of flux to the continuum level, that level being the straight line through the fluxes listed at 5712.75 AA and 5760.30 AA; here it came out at 0.051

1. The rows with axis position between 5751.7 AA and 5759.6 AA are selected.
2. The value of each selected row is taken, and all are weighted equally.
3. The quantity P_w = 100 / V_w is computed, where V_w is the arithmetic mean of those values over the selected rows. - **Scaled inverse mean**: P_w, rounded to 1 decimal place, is 12.2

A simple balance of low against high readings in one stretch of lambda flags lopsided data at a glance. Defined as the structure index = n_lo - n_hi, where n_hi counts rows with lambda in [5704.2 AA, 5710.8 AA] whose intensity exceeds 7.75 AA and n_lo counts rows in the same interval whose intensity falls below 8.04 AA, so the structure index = 3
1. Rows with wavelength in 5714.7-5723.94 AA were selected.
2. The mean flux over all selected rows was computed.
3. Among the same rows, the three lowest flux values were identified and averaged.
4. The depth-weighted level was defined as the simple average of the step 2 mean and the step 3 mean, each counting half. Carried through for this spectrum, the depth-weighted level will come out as 7.88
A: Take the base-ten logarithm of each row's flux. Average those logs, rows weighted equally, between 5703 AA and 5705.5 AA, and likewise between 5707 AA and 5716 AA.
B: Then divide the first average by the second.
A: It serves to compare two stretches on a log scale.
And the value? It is 1.01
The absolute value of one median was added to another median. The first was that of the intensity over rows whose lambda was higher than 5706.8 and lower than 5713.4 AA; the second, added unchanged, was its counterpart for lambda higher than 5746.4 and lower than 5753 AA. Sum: 15.5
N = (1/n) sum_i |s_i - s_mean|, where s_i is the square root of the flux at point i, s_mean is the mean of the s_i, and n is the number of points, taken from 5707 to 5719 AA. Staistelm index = 0.02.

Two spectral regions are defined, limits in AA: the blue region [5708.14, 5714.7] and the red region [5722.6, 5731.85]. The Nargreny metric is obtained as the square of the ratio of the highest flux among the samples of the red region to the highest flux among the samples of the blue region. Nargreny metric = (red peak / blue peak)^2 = 1.06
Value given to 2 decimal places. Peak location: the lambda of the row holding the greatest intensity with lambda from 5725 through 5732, 5729.87 AA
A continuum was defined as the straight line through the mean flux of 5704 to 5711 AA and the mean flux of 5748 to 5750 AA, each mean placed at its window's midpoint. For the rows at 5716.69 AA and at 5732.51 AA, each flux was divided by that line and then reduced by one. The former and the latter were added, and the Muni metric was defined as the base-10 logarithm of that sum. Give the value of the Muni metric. -1.7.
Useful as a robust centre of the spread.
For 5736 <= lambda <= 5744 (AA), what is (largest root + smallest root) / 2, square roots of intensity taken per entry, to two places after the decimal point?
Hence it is 2.90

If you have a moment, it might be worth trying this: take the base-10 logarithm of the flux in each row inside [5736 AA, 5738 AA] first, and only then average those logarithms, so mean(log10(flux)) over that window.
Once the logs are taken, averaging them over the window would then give 0.928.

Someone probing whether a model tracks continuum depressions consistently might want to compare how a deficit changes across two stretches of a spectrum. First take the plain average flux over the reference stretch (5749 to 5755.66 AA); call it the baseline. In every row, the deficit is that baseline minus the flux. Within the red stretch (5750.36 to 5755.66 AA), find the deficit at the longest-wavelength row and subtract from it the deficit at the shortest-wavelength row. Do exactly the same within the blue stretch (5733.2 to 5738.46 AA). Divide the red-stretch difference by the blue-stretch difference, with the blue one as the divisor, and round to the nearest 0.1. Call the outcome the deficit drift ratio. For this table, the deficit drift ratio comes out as 1.9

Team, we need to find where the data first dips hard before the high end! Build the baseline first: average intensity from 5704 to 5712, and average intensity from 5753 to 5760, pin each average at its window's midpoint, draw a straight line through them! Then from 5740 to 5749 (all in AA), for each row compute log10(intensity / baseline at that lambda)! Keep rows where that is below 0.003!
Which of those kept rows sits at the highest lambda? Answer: 5748.37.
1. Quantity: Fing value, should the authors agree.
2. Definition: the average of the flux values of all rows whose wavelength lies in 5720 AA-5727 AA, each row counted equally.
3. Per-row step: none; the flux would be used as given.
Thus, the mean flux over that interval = 8.00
